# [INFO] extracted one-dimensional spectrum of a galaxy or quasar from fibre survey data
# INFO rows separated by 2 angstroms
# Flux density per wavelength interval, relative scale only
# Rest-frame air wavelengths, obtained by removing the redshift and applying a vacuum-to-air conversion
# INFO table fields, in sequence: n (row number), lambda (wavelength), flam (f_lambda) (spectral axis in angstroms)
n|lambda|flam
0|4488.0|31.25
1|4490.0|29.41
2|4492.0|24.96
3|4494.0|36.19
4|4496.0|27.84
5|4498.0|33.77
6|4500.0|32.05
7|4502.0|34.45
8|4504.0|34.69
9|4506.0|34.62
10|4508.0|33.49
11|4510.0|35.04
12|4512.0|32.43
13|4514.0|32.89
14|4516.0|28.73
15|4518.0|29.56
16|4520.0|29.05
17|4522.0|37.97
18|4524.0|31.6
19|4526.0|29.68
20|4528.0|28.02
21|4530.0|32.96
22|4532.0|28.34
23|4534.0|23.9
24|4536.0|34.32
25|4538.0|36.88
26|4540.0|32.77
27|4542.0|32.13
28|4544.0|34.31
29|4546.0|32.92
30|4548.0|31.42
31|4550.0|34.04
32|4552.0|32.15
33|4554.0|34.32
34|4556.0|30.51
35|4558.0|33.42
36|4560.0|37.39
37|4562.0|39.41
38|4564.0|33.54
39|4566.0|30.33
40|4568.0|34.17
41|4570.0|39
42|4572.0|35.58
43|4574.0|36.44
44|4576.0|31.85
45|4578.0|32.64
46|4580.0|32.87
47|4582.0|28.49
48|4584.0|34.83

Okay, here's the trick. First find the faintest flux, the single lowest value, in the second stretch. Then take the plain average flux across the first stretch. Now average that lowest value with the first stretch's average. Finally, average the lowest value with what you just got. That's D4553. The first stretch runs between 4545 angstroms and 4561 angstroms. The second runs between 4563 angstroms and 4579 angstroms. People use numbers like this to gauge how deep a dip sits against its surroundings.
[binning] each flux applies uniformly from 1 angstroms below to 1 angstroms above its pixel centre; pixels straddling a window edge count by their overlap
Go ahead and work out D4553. 31.1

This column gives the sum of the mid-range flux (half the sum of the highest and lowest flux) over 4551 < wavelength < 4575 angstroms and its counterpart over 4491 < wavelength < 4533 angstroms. 66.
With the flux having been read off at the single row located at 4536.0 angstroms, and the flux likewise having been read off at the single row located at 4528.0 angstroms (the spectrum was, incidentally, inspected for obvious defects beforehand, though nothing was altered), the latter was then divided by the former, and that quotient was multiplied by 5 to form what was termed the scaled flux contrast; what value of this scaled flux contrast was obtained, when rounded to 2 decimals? 4.08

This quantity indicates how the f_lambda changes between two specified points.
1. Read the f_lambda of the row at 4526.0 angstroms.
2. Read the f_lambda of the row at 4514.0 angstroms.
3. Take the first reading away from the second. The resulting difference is 3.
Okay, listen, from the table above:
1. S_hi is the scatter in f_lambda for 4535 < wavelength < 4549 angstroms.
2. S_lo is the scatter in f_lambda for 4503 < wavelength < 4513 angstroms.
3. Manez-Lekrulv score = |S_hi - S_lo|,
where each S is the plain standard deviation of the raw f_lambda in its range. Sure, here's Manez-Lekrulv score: 0.7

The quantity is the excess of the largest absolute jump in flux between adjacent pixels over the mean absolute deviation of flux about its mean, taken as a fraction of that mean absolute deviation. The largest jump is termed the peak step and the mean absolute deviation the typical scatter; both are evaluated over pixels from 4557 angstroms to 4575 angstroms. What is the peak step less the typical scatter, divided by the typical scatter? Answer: 1.5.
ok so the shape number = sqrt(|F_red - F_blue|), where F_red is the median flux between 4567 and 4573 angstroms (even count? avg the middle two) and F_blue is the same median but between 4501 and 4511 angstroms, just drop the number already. 0.98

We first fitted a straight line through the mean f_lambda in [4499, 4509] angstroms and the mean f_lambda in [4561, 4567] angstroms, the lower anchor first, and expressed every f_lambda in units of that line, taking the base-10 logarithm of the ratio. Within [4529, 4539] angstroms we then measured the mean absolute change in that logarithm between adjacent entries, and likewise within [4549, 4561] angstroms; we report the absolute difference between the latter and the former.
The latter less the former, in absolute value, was 0.044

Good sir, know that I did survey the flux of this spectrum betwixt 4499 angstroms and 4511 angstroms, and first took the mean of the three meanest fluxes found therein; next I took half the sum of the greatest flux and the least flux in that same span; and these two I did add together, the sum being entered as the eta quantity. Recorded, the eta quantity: 67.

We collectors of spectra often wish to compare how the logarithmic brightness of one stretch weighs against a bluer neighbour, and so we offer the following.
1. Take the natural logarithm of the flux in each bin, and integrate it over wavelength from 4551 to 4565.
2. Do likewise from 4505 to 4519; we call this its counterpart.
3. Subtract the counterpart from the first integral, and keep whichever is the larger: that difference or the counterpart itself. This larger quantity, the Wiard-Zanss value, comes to 48.66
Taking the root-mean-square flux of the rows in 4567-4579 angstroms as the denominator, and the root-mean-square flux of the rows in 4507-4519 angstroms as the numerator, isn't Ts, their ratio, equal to 0.92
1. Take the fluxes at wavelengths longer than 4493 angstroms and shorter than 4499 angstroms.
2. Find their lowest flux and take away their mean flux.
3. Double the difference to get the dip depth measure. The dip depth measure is -9.5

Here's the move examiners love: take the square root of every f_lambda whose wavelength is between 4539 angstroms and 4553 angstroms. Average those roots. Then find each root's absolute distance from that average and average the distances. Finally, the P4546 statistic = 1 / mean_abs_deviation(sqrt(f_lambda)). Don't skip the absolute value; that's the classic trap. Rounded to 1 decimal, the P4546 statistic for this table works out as 14.3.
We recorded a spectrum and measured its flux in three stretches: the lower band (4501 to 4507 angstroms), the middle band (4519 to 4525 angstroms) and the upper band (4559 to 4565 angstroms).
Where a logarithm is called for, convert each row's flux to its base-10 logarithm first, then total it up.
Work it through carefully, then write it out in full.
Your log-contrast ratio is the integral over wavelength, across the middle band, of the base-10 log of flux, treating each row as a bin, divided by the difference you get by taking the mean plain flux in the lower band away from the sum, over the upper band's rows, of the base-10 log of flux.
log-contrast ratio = -0.304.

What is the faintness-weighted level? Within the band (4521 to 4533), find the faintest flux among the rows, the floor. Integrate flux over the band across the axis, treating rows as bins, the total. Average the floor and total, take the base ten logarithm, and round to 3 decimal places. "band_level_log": 2.307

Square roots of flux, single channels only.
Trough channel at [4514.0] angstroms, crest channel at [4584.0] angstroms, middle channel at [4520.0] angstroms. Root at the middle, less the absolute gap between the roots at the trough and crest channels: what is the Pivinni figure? 5.22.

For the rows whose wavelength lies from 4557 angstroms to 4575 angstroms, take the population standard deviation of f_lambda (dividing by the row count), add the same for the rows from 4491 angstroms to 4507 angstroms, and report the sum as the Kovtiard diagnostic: 6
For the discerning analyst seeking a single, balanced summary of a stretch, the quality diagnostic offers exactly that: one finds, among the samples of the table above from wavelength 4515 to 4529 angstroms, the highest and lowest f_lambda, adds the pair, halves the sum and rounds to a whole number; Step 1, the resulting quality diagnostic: 33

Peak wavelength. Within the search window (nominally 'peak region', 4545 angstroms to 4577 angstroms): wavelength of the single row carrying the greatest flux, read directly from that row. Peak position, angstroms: 4562.0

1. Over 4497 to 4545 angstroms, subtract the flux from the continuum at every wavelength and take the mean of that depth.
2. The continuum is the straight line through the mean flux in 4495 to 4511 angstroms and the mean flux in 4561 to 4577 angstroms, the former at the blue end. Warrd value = 1.5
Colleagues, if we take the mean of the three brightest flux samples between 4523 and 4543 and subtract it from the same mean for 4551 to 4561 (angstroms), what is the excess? 0.3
